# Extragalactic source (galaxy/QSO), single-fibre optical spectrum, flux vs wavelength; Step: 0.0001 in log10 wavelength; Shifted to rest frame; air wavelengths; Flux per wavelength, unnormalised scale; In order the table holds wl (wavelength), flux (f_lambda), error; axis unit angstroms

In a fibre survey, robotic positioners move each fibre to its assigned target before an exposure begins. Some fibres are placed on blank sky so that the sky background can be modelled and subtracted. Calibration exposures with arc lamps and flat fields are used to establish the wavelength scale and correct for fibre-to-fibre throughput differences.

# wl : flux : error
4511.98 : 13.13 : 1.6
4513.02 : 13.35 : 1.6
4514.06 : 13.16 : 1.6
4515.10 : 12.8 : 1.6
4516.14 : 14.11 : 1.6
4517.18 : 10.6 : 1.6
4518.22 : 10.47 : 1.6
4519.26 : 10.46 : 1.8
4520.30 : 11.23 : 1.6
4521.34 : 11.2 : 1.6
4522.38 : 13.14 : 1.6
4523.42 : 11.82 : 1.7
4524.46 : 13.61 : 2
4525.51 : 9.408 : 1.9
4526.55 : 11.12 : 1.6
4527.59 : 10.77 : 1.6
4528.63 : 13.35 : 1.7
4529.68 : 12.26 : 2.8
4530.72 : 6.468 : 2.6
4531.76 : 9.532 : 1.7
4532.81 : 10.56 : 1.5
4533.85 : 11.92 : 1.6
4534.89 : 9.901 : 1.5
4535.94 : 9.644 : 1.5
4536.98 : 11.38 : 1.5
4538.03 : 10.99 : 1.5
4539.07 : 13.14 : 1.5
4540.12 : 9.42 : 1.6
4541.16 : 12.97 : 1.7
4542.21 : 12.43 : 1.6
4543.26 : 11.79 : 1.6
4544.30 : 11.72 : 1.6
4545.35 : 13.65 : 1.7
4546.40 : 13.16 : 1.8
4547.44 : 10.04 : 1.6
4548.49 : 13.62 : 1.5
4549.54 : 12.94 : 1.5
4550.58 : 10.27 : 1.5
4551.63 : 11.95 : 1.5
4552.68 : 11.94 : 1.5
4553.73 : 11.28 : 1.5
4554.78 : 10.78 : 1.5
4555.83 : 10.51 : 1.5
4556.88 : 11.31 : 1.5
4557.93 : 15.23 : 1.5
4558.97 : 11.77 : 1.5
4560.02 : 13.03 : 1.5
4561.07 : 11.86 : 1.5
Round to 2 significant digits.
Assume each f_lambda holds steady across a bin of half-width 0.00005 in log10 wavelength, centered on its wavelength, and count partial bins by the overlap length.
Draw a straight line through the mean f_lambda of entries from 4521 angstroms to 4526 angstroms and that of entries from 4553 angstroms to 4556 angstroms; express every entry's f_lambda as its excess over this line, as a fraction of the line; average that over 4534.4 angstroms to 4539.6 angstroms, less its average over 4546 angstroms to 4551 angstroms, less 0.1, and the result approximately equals -0.22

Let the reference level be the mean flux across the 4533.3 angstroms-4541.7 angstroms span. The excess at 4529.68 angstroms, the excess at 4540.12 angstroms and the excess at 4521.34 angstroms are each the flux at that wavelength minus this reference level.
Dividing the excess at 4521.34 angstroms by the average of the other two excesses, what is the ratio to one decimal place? -0.1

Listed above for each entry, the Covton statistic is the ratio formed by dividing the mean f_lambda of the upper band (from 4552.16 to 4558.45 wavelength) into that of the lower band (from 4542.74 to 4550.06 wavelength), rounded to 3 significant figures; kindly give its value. 1.05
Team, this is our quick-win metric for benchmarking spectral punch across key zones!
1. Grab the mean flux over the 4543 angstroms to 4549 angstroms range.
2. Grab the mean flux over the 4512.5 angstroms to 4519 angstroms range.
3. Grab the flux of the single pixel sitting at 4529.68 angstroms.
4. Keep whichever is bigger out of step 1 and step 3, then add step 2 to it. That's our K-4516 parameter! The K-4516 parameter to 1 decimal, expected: 24.7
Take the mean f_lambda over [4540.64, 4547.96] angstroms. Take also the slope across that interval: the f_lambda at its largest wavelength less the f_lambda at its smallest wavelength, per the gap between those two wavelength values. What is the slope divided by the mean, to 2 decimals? -0.04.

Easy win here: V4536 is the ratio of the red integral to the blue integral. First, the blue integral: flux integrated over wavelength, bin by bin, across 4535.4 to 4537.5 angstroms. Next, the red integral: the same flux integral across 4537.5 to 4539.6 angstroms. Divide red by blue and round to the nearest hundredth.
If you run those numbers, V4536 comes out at 1.15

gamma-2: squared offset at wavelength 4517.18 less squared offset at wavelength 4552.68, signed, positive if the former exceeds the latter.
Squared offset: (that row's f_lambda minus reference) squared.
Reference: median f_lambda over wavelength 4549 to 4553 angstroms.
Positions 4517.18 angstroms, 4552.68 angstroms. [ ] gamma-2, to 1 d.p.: 1.8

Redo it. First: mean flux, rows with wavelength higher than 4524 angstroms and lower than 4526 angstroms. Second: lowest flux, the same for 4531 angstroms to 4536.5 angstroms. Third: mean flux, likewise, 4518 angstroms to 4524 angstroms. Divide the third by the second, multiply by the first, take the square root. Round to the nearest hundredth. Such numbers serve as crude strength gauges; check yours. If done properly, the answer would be 3.71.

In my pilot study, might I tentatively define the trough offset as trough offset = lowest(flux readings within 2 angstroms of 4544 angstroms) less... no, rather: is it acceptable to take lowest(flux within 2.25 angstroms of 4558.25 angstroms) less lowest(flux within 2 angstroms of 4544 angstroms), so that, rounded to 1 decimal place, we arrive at -0.4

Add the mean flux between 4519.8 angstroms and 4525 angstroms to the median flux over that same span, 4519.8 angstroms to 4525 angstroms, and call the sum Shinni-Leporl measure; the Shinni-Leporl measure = 24.0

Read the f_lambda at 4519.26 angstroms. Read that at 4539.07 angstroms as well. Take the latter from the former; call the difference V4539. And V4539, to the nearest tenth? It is -2.7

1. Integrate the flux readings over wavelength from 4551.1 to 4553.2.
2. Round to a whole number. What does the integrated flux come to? 25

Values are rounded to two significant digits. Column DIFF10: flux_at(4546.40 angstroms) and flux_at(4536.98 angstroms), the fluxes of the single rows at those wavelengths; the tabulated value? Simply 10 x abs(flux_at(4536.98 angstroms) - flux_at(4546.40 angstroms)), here 18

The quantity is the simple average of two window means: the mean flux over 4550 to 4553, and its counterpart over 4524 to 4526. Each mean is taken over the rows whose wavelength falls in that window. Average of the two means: 11.4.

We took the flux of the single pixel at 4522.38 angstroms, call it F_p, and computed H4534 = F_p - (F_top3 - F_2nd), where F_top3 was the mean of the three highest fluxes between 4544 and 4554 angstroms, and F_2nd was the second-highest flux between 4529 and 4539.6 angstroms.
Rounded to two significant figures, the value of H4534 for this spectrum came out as 12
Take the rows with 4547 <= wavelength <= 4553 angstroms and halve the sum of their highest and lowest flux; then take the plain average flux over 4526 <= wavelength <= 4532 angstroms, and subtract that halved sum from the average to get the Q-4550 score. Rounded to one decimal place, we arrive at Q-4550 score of -1.2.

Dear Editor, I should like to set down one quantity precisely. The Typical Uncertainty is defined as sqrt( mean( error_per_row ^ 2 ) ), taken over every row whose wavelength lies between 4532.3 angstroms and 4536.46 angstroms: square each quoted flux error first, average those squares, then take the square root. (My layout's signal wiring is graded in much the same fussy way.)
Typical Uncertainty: 1.53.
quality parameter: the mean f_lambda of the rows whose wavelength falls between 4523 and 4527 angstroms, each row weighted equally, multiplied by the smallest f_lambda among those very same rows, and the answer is 108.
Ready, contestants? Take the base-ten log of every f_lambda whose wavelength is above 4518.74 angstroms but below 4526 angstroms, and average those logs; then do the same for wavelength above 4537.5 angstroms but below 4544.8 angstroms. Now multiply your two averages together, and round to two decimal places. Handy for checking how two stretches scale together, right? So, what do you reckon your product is 1.13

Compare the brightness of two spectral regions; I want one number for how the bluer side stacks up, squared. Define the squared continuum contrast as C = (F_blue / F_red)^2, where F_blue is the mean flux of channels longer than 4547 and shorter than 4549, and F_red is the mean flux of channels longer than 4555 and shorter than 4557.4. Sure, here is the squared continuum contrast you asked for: 1.2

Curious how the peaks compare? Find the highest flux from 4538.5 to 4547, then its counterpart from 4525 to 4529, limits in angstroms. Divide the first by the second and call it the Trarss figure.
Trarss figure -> 1.02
